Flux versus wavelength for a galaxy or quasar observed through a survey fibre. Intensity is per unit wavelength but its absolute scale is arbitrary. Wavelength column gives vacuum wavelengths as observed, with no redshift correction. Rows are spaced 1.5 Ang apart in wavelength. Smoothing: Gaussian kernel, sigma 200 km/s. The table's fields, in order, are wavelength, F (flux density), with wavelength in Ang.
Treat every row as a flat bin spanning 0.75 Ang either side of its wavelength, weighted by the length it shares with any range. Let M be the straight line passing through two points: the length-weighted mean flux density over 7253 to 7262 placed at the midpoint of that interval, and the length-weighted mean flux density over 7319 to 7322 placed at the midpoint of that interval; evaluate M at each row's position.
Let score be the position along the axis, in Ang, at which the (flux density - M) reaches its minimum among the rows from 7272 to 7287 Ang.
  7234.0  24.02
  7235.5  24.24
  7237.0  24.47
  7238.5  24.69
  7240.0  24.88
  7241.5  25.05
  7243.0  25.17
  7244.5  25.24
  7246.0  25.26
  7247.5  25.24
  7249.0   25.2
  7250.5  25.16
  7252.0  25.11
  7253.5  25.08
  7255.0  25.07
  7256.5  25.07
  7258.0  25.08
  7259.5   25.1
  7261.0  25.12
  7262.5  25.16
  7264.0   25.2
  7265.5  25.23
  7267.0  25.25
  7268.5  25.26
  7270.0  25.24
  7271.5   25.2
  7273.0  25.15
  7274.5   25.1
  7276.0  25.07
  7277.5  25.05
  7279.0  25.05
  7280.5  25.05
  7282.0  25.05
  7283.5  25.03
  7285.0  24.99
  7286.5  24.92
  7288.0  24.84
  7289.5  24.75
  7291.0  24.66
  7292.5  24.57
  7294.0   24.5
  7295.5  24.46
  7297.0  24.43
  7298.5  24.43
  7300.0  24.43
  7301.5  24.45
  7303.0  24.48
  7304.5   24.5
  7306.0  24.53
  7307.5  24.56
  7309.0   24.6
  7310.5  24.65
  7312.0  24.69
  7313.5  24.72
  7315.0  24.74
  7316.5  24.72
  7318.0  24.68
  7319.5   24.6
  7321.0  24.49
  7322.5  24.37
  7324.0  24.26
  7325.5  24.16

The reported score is 7286.5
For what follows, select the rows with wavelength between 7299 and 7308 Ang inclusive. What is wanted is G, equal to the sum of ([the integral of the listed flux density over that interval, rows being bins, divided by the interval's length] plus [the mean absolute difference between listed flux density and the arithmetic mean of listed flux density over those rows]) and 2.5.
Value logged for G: 27.0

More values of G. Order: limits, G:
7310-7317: 27.2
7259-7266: 27.7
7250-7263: 27.6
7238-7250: 27.8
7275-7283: 27.6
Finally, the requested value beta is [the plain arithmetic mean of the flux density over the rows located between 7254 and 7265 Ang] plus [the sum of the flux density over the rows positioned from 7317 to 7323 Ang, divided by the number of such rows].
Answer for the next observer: 49.6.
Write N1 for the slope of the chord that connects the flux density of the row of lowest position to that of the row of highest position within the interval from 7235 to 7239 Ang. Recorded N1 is 0.15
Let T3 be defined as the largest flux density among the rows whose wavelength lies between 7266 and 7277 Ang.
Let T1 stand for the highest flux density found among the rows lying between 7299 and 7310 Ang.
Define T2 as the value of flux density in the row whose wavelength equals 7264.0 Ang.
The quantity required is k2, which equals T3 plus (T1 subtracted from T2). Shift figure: 25.9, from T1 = 24.6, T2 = 25.2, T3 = 25.26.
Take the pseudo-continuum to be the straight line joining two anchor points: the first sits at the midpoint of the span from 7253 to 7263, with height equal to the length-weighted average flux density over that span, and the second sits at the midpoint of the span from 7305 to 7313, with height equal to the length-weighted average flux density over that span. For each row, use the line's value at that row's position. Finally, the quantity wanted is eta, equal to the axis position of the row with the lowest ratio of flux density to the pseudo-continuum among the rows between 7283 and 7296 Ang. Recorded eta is 7295.5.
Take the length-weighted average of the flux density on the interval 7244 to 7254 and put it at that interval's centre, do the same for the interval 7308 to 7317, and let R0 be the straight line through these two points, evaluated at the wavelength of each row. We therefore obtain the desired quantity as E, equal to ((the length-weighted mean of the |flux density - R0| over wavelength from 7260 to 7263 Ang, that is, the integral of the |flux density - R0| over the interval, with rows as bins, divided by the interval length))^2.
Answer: 0.002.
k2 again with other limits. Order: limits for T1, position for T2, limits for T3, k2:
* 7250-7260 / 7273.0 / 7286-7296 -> 24.9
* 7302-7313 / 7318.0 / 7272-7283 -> 25.1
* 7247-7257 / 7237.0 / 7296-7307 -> 23.8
